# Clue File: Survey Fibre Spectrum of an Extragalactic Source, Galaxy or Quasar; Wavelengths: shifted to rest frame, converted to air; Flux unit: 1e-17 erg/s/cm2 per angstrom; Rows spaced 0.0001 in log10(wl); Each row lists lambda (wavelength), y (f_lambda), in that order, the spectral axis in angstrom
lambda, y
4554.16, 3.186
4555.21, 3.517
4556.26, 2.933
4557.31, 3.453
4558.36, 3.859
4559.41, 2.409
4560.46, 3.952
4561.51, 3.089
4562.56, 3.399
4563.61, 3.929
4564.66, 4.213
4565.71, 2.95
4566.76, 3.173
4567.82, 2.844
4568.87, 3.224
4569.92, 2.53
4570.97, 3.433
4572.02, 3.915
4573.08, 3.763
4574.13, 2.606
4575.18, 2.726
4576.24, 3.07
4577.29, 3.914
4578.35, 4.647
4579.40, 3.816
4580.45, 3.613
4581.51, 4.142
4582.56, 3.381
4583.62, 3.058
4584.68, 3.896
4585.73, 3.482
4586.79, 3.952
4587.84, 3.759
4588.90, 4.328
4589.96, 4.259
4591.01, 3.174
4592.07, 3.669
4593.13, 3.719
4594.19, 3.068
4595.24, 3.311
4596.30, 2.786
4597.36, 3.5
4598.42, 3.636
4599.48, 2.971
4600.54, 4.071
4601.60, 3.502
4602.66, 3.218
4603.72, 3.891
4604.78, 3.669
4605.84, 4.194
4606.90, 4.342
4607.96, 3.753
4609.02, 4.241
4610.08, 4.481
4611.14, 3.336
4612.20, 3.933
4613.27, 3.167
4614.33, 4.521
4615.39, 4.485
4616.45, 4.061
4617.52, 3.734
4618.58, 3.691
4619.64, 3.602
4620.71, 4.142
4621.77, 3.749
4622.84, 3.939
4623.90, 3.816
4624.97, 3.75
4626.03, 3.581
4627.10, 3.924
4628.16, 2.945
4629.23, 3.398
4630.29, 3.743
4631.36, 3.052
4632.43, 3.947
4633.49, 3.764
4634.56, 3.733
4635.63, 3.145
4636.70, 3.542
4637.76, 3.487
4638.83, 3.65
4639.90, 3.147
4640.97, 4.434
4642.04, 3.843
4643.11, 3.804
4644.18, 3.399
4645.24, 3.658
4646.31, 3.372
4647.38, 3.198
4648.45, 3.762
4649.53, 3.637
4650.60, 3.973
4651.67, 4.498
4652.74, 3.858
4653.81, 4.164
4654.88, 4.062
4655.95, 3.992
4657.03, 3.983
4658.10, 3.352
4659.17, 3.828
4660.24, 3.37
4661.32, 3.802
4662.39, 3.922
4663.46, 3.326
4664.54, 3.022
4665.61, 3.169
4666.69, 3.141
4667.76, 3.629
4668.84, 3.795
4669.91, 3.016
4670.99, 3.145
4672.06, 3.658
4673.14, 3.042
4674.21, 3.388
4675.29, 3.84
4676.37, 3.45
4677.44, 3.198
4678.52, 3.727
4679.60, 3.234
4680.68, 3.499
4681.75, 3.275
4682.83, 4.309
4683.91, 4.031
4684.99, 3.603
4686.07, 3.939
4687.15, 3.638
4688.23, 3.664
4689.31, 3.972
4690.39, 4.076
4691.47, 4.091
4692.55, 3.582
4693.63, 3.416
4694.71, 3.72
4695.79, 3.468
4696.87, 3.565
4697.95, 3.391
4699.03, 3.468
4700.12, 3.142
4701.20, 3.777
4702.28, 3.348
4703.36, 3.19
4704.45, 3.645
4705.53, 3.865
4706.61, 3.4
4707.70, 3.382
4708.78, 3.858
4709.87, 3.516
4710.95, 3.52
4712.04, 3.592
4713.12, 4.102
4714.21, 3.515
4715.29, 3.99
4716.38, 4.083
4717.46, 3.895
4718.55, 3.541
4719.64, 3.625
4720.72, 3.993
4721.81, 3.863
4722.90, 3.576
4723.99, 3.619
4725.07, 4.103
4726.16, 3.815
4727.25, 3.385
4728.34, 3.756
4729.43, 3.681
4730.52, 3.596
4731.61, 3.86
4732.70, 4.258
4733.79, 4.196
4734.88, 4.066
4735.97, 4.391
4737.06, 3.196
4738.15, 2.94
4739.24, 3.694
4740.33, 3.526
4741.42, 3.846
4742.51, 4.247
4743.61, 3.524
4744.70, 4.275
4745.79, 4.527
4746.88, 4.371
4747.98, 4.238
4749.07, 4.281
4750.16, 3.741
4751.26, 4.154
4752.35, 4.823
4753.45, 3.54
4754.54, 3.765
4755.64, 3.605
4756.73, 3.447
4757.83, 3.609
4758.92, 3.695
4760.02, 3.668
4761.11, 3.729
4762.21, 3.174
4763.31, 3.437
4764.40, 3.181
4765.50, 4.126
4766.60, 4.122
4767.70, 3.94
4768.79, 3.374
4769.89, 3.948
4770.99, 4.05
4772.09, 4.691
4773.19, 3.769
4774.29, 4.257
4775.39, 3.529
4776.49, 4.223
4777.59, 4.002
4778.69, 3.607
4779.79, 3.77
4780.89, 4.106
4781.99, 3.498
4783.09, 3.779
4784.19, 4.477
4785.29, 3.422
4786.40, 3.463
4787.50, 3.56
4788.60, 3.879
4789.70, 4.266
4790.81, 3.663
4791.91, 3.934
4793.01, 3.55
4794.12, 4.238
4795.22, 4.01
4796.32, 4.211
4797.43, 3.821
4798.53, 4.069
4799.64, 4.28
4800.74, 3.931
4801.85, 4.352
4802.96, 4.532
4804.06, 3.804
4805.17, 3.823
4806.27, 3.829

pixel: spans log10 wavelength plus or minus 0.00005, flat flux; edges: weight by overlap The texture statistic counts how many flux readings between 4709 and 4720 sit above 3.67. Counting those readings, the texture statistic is 4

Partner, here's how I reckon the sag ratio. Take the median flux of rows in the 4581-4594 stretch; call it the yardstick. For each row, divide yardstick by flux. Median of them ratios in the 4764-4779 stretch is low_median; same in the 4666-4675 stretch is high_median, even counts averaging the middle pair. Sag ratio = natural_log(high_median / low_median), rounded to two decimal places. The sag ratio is 0.20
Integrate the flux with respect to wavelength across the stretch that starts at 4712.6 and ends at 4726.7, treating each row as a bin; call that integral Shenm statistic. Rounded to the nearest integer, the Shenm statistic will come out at 54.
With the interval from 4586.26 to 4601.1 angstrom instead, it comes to 53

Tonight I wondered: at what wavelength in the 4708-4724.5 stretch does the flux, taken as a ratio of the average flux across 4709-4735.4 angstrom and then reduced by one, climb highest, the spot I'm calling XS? 4713.12 angstrom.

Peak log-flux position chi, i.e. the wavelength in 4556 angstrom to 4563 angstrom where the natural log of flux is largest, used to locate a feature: 4560.46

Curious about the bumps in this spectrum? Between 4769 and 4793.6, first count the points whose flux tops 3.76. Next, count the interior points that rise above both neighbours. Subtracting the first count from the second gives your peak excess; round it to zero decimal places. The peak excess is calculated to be -7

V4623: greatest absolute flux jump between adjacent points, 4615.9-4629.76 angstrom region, 0.98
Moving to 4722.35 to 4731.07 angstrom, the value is 0.48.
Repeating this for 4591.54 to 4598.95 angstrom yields 0.71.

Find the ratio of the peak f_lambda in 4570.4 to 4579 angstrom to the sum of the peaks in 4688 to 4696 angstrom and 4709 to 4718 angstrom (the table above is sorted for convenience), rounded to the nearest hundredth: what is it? 0.57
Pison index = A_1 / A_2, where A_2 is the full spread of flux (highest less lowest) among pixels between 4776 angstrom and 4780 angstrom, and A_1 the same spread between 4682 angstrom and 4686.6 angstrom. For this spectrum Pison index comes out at 1.1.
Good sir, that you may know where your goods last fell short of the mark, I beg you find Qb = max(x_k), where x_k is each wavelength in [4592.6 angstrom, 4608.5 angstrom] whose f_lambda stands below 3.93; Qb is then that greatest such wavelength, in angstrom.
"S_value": 4607.96 angstrom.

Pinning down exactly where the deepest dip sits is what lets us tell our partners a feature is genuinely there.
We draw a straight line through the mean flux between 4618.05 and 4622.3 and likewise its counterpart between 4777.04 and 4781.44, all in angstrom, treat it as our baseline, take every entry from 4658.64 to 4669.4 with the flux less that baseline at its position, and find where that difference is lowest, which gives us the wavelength 4664.54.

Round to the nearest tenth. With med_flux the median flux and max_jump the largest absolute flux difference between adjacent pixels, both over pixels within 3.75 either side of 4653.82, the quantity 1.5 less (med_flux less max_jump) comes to -1.9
